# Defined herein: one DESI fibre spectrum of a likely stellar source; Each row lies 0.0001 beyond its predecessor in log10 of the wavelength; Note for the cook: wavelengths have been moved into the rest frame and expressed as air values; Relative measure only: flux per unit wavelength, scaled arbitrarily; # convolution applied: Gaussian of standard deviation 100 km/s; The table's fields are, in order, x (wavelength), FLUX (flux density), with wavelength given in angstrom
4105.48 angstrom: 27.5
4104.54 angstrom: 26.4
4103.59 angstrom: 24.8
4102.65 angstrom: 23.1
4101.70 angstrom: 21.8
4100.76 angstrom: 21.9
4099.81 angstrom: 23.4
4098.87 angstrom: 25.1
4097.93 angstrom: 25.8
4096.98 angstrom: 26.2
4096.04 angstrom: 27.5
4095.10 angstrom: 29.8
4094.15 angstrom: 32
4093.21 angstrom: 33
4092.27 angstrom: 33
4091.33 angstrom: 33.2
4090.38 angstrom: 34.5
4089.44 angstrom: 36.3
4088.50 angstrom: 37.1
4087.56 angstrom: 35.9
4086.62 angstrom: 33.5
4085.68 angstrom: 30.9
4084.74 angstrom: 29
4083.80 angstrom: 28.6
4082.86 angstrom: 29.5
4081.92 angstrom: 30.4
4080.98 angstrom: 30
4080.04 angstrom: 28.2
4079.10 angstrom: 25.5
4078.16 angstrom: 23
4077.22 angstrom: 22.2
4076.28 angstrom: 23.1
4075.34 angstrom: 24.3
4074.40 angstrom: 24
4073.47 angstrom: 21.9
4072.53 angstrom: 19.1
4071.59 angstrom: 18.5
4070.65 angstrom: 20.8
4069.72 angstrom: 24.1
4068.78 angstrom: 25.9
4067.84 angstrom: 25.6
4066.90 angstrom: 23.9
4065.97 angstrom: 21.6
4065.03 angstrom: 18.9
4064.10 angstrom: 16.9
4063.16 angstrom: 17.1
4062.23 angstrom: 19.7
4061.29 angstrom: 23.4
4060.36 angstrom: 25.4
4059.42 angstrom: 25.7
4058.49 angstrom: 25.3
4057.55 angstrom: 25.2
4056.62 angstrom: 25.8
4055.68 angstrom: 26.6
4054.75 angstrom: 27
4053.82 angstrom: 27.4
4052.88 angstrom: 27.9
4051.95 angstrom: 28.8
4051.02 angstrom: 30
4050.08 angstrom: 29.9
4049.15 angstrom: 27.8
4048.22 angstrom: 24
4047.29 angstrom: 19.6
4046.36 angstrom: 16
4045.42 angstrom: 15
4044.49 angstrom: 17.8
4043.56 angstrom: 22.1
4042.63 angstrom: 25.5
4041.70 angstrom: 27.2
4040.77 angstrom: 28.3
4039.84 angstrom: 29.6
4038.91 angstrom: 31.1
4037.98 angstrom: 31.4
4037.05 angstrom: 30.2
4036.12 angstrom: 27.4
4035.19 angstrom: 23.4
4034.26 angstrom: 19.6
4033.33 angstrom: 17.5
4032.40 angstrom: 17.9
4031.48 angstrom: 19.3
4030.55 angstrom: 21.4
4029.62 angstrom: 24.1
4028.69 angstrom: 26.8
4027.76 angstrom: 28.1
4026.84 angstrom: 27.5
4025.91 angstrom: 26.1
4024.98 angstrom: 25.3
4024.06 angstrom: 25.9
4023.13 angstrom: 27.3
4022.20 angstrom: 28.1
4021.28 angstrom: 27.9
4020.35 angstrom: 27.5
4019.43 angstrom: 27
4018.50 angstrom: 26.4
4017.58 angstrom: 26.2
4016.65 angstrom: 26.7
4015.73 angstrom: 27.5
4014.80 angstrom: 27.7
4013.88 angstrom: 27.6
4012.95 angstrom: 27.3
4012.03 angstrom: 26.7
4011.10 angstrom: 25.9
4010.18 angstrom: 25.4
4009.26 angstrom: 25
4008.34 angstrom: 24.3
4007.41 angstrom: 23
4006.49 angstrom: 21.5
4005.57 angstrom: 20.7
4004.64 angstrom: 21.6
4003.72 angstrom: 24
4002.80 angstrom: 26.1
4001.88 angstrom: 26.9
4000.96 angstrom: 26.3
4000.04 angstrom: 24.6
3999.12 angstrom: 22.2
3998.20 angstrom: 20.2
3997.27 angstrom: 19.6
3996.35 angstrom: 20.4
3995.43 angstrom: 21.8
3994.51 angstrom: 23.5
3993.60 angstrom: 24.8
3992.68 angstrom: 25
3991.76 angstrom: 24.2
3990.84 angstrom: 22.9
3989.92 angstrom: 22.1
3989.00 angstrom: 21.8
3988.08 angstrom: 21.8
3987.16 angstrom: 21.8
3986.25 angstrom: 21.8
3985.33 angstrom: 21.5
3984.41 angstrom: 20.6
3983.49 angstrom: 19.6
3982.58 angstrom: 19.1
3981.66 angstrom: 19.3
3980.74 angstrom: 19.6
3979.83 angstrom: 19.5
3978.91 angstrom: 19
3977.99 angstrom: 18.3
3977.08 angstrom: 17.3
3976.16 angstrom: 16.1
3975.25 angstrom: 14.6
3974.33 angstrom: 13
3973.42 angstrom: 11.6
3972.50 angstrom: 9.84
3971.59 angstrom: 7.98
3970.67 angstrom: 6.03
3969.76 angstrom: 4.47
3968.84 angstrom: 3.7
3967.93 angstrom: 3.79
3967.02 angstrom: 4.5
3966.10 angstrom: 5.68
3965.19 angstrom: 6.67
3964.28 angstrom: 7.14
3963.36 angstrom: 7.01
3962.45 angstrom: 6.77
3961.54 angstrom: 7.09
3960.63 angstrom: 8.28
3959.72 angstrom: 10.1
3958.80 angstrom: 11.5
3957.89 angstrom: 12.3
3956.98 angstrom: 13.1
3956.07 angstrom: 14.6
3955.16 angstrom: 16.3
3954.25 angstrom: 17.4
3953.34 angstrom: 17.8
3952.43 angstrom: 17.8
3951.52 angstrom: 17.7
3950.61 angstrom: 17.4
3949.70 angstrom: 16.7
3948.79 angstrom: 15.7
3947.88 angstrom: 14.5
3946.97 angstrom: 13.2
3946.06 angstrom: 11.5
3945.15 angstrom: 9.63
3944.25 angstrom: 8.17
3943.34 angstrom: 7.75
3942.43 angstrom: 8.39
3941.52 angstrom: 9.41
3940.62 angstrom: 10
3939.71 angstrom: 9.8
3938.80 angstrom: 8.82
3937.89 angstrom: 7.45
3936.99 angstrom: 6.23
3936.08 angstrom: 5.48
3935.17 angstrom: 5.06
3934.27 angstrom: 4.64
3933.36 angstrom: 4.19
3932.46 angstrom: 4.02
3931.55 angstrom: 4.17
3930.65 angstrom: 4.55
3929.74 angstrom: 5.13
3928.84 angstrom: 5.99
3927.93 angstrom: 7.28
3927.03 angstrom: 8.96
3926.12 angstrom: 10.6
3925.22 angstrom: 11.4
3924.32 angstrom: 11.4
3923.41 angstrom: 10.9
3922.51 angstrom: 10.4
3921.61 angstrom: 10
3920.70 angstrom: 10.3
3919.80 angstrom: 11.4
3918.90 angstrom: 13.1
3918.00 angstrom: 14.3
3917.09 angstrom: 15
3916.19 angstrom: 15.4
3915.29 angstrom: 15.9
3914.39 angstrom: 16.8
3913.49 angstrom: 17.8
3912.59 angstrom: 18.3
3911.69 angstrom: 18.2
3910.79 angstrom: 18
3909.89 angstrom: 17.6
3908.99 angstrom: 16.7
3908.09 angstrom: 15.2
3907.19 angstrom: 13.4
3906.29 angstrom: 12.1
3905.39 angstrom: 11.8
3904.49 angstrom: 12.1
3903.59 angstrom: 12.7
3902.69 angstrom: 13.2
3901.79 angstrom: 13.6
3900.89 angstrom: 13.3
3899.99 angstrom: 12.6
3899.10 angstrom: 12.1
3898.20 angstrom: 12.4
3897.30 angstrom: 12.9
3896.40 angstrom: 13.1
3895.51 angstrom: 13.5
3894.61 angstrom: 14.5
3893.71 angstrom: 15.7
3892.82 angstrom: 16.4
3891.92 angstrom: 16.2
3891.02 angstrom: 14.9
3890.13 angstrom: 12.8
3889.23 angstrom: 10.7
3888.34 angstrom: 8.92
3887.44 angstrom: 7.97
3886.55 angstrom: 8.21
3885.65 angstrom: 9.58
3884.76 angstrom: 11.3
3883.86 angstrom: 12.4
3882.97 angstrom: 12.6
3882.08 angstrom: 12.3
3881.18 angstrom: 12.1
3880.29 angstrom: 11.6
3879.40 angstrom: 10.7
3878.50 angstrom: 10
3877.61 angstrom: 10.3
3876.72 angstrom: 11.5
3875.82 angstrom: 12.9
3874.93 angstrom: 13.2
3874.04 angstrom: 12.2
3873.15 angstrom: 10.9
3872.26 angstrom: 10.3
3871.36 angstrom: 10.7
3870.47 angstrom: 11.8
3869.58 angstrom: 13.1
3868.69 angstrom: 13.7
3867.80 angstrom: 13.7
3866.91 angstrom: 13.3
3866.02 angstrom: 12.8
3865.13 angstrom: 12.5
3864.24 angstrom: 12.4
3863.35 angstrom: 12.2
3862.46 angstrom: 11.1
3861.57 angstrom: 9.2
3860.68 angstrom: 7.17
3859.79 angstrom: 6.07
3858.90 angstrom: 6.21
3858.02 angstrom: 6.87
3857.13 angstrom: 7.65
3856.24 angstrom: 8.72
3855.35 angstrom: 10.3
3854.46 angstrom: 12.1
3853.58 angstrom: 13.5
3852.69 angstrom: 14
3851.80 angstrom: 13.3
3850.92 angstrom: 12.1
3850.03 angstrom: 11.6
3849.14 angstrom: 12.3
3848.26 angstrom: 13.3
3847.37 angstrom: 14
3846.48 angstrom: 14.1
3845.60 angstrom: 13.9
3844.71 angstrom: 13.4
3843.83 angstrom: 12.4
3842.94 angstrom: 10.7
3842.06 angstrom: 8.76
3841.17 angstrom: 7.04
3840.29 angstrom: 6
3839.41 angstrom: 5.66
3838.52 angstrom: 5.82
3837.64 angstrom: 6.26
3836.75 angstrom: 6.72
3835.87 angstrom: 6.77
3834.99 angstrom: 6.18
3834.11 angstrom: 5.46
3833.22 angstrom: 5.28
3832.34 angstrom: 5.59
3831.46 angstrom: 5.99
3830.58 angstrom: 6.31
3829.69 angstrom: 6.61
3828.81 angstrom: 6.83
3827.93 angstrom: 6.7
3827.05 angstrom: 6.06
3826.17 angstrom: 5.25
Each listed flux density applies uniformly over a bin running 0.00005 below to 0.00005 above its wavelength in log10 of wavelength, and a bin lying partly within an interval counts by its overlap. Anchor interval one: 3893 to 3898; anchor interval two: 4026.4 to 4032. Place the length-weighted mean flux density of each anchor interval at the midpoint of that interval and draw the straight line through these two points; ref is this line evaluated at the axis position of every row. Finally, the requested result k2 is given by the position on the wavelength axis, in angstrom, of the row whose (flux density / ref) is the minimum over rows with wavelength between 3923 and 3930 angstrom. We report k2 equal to 3929.74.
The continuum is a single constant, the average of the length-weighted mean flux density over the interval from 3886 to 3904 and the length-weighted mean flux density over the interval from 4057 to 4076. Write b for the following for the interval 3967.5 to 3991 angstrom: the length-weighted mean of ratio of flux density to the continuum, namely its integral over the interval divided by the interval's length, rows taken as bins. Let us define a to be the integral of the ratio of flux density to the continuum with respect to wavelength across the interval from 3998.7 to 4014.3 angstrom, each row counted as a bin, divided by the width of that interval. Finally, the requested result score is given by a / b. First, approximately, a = 1.40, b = 0.91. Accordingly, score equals 1.5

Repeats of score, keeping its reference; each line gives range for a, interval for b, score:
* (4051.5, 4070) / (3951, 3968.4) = 2.2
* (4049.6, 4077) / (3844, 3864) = 2.2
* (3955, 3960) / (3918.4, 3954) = 1.3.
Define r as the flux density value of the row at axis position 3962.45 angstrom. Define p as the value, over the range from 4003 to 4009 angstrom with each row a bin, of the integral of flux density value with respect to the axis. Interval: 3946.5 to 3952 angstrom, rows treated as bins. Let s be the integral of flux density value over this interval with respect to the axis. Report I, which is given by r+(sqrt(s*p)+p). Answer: 252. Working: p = 136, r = 6.77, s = 87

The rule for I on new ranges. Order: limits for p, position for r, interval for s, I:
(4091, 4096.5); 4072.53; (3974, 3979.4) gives 316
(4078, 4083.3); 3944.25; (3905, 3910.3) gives 263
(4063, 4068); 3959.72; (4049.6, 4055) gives 239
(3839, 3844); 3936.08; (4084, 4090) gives 138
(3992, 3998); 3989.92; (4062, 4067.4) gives 277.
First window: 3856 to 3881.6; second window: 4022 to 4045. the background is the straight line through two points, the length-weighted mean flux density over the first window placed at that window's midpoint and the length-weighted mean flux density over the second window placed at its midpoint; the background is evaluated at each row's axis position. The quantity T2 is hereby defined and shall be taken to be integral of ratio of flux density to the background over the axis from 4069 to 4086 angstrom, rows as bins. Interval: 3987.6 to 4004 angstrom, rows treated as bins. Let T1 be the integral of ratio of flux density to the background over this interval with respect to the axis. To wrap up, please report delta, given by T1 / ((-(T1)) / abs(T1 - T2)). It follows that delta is -3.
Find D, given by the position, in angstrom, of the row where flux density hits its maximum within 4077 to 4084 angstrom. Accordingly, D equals 4081.92 angstrom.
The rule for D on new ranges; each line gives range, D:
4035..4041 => 4037.98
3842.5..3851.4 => 3846.48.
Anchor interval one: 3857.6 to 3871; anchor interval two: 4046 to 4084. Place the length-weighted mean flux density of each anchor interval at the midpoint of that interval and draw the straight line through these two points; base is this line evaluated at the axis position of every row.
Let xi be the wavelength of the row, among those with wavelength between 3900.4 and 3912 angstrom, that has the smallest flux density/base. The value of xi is 3905.39 angstrom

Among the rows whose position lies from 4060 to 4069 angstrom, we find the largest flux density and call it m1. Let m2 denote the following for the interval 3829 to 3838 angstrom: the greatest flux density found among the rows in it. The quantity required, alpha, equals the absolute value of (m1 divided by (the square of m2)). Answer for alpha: 0.57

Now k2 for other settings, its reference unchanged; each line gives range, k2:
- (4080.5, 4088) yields 4083.80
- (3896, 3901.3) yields 3899.10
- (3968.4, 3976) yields 3968.84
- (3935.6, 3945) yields 3936.08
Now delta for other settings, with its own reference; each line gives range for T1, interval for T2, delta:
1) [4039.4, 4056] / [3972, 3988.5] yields -1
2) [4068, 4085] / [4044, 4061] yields -1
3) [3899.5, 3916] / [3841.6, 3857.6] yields -4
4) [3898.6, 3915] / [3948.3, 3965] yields -5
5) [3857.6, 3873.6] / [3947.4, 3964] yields -4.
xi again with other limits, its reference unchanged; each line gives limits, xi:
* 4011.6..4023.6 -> 4017.58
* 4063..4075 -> 4064.10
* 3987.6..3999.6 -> 3997.27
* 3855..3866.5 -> 3859.79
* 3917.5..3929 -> 3928.84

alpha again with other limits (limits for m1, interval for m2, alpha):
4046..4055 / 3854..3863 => 0.20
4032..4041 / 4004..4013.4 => 0.04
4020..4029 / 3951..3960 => 0.09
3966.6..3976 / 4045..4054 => 0.02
